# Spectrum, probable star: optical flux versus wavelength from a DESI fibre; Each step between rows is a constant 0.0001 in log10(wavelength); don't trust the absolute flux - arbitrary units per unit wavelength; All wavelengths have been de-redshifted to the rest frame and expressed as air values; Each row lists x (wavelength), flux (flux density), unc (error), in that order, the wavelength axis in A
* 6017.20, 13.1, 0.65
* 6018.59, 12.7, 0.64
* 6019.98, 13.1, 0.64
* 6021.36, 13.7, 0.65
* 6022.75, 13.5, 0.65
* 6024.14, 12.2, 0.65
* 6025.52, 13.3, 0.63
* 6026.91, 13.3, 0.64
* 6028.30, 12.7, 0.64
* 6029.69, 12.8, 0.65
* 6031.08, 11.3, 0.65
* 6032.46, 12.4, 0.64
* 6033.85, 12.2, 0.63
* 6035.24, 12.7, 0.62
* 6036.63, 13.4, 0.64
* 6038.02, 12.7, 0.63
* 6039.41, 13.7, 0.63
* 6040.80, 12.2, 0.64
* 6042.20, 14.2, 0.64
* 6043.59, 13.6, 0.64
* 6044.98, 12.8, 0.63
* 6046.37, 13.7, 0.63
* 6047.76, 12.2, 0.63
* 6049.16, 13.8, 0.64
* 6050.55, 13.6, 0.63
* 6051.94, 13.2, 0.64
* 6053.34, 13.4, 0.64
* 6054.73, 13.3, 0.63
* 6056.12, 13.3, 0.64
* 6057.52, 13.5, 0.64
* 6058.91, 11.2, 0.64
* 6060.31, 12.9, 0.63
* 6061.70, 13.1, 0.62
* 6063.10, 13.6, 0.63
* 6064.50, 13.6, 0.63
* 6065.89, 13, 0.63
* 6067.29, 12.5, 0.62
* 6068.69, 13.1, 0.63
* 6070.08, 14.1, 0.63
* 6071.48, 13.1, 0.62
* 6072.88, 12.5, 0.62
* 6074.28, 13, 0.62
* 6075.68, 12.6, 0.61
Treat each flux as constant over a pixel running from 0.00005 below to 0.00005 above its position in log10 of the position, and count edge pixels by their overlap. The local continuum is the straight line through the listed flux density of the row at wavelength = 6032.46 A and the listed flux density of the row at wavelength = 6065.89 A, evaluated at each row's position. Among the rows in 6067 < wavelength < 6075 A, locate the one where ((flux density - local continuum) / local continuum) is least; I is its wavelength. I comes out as 6072.88 A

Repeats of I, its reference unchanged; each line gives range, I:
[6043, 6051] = 6047.76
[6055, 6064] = 6058.91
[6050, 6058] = 6051.94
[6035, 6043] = 6040.80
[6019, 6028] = 6024.14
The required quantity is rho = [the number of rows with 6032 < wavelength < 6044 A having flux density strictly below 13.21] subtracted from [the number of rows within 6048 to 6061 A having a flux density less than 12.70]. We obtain -4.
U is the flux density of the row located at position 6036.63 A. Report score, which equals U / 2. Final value 6.7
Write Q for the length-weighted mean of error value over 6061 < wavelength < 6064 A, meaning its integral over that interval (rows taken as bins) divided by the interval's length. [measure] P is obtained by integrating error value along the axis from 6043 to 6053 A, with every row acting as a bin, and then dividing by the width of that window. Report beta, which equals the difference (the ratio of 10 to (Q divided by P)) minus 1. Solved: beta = 9.15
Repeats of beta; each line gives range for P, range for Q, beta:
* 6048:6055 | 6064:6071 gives 9.12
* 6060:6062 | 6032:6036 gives 8.96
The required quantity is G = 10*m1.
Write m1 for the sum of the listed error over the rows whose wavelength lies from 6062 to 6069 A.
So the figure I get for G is 31.40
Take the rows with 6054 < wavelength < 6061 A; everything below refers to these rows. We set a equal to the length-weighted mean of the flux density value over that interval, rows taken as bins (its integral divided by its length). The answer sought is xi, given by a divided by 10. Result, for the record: 1.28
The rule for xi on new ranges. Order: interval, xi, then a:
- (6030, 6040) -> 1.26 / 12.6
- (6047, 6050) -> 1.30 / 13.0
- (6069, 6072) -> 1.36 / 13.6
